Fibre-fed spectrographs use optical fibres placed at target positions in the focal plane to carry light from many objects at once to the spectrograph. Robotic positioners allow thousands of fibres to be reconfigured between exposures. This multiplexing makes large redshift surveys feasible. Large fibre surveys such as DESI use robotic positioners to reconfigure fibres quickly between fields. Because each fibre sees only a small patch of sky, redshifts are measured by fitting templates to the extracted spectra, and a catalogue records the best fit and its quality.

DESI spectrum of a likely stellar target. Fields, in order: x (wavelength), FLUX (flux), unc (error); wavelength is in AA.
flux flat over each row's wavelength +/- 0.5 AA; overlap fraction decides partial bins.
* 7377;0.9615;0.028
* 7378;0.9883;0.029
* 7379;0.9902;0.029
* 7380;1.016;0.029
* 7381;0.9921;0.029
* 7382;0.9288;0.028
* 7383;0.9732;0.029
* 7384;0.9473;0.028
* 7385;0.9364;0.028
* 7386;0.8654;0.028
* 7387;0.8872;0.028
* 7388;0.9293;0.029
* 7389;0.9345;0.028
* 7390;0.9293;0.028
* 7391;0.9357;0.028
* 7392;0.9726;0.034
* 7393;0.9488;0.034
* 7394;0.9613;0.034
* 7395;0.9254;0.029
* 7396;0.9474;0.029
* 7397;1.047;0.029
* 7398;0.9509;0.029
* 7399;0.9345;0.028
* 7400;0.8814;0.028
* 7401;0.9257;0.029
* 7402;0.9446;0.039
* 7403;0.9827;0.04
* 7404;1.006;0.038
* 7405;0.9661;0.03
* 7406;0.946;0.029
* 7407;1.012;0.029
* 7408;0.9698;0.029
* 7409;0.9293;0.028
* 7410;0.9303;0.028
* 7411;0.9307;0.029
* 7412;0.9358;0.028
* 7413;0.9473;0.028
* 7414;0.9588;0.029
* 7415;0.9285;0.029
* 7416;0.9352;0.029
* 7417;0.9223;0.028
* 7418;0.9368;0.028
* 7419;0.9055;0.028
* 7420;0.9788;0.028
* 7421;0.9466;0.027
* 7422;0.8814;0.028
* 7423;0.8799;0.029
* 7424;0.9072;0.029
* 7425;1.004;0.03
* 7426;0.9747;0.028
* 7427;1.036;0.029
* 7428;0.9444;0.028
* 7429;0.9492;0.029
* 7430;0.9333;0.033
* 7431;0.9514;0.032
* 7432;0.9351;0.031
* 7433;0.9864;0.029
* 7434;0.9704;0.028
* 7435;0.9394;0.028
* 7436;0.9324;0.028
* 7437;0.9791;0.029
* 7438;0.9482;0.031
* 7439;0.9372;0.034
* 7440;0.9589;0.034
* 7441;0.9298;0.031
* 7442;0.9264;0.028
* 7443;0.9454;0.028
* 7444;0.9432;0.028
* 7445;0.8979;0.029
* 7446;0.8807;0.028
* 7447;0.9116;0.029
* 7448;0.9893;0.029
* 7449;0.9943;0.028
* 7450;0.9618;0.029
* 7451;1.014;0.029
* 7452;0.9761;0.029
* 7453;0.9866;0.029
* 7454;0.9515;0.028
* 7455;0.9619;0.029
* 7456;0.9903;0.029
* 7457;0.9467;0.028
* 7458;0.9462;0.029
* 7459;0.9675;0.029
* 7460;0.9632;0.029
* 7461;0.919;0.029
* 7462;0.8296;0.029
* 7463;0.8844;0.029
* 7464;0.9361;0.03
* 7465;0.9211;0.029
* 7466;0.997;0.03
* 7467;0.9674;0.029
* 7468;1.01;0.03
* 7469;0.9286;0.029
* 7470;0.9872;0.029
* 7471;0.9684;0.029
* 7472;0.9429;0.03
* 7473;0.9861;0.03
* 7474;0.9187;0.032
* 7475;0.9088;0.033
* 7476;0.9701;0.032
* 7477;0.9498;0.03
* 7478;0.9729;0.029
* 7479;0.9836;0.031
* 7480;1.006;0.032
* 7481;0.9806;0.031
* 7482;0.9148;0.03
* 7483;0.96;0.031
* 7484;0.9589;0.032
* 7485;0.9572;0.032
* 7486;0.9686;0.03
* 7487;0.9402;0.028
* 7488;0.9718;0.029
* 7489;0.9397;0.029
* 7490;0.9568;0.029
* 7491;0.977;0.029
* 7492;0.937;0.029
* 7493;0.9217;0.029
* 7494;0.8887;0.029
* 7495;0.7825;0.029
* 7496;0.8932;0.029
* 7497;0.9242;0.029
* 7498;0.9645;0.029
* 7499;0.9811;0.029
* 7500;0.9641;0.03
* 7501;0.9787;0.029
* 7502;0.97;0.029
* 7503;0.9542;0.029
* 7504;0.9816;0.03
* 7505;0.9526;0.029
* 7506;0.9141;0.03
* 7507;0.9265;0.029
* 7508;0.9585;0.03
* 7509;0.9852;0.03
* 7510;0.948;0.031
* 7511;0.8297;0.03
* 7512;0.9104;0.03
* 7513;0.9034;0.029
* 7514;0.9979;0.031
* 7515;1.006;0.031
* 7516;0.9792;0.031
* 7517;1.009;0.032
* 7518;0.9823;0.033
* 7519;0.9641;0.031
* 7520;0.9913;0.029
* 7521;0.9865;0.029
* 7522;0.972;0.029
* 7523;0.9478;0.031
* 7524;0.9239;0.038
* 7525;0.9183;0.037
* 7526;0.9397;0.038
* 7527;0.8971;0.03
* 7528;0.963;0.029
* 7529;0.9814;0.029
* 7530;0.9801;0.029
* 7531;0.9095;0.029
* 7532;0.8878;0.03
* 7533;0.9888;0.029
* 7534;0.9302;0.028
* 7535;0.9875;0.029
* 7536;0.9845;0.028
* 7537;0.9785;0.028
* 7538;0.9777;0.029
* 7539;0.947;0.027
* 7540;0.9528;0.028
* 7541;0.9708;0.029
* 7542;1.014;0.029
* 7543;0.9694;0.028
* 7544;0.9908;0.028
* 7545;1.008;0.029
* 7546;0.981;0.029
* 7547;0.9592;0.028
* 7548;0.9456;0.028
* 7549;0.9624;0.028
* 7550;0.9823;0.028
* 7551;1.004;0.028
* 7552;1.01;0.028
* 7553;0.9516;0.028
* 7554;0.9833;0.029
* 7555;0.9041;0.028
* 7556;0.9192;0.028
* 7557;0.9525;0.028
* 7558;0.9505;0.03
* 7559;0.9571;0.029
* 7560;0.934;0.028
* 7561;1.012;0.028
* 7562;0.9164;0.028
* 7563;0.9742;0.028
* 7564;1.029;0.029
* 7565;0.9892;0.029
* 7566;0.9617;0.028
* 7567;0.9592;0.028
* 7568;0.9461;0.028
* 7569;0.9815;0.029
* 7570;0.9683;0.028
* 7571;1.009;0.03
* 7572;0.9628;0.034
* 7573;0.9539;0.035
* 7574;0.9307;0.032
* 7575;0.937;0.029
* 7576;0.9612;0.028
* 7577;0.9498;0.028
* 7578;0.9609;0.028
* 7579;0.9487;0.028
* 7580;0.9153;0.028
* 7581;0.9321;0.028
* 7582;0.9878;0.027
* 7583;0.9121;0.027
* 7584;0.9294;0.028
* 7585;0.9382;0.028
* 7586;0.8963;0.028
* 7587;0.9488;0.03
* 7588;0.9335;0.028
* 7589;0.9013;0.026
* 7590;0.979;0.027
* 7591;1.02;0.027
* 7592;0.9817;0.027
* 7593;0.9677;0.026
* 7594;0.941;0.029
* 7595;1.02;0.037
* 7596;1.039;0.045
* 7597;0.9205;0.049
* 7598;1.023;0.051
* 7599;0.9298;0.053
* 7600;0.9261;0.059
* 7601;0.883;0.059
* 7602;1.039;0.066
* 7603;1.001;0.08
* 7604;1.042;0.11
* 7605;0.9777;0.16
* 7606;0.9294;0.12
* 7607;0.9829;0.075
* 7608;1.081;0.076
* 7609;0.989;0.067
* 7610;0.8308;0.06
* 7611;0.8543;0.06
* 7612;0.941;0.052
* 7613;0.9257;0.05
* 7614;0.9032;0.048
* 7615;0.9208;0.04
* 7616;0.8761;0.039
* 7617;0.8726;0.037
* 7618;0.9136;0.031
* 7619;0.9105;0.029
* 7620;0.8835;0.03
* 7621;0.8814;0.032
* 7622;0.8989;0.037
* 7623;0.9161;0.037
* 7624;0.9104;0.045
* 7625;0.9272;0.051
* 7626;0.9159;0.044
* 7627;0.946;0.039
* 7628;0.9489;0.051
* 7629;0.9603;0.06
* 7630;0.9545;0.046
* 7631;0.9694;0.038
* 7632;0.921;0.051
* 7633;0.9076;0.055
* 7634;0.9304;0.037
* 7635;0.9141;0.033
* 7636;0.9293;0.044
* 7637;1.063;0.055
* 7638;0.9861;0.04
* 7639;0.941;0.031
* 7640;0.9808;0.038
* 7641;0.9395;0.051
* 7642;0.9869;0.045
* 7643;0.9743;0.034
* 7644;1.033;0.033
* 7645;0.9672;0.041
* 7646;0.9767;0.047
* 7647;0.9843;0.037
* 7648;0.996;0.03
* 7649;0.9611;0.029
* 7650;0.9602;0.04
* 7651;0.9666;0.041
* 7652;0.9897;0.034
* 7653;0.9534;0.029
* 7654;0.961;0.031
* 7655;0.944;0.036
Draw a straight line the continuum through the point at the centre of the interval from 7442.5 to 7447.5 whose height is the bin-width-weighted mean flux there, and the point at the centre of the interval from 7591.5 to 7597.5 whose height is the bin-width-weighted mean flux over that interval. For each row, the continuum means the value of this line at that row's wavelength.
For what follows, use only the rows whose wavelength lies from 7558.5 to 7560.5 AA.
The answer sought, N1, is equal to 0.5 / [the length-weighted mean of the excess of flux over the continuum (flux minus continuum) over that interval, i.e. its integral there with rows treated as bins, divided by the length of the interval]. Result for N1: -28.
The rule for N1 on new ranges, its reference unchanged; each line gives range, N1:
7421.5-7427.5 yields 12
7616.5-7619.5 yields -6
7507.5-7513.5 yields -24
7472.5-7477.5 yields 27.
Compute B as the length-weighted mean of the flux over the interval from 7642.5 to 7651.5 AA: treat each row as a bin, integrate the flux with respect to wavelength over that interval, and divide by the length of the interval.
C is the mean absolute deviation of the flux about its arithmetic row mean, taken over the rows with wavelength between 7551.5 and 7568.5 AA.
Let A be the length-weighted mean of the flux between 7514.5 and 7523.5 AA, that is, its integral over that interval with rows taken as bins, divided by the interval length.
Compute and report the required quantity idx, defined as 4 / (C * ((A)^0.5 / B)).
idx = 148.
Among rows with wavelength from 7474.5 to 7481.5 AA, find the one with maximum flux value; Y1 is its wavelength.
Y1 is 7480 AA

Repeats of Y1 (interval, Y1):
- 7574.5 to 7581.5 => 7576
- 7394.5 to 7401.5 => 7397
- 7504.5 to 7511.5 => 7509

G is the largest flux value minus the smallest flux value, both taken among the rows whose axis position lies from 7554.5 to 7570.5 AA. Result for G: 0.12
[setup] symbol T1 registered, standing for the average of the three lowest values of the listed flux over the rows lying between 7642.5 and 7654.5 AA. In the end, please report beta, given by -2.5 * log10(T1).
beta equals 0.05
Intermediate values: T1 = 0.96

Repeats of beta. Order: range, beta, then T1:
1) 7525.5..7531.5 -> 0.10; 0.92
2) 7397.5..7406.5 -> 0.10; 0.91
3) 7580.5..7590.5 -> 0.11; 0.90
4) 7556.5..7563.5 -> 0.07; 0.93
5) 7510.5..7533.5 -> 0.15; 0.87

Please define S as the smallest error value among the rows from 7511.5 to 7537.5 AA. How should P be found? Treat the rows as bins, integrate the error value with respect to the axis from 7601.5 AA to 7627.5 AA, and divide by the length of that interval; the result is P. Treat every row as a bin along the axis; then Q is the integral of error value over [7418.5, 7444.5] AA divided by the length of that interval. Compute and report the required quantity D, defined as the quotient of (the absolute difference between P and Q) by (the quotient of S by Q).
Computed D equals 0.030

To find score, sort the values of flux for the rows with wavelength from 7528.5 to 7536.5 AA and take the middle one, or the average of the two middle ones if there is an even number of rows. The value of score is 0.981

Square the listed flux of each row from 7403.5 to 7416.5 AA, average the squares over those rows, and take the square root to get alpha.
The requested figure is 0.954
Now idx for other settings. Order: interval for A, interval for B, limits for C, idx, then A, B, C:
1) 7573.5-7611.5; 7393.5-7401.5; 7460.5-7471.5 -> 94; 0.956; 0.95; 0.0411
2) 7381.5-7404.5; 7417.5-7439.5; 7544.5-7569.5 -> 154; 0.943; 0.95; 0.0254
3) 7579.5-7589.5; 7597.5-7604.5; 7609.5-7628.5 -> 166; 0.929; 0.98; 0.0244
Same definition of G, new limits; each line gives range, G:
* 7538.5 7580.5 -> 0.12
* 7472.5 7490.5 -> 0.10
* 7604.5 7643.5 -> 0.25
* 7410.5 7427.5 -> 0.16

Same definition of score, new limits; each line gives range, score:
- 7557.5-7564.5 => 0.957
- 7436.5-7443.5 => 0.945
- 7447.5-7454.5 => 0.987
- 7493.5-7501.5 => 0.944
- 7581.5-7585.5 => 0.934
